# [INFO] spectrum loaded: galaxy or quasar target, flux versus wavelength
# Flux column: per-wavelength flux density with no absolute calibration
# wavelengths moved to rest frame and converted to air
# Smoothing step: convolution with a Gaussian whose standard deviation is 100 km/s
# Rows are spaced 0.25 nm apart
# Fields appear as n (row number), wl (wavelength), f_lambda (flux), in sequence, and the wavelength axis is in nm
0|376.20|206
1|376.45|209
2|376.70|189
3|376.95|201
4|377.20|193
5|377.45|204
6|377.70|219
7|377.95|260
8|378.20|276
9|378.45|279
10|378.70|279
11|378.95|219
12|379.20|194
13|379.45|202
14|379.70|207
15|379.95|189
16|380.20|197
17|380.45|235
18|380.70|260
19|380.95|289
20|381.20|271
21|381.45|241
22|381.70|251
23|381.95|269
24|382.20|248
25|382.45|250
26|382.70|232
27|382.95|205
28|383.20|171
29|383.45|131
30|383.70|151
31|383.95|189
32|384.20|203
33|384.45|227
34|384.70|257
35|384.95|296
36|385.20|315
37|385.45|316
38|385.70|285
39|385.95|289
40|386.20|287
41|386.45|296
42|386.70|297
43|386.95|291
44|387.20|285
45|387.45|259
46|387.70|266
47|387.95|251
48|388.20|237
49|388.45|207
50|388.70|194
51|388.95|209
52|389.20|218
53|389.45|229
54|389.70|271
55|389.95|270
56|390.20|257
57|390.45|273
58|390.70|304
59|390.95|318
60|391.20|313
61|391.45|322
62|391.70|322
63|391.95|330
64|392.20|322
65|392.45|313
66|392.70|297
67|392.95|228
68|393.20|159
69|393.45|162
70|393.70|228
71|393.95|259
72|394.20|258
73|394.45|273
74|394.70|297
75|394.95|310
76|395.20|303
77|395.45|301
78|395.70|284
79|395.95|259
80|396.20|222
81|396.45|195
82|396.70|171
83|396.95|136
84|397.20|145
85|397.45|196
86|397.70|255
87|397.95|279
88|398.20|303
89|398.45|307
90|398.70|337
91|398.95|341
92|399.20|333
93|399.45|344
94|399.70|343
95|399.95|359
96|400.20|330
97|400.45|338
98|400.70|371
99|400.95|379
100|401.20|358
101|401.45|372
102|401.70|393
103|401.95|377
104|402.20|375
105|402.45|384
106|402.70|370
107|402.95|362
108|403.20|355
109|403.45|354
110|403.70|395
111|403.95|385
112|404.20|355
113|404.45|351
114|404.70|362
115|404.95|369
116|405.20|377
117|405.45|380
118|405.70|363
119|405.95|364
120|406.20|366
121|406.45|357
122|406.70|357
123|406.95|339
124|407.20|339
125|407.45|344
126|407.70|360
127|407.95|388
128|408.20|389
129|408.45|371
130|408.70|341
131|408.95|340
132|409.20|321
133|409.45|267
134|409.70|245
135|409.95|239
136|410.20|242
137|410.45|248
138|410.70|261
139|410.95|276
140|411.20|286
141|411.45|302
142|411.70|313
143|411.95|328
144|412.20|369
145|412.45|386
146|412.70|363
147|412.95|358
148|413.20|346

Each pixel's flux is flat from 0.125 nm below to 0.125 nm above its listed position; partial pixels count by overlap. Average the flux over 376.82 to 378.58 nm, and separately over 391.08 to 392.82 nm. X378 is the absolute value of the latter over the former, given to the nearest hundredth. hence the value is 1.36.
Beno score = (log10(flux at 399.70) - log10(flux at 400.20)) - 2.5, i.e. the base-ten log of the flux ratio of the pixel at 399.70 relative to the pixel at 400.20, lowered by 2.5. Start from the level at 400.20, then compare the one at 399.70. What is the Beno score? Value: -2.48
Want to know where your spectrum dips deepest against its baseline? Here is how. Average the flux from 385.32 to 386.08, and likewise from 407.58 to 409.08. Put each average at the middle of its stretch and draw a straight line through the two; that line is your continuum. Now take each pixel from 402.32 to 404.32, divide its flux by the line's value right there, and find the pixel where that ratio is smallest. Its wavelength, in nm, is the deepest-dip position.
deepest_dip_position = 404.20 nm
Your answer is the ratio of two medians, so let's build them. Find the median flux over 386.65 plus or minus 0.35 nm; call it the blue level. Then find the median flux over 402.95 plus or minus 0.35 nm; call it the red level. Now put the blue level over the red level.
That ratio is 0.82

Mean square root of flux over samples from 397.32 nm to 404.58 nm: 18.5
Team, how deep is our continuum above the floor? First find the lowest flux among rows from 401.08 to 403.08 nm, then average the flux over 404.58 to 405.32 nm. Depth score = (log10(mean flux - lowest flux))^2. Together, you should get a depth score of 1.1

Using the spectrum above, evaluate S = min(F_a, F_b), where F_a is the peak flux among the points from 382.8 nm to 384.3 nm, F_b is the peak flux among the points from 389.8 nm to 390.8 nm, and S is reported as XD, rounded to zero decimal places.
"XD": 205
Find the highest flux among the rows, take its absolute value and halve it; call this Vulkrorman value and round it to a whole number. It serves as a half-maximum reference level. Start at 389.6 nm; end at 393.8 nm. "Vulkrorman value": 165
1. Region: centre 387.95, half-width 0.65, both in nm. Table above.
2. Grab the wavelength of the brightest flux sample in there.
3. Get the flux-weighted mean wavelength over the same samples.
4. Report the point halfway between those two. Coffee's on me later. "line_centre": 387.81 nm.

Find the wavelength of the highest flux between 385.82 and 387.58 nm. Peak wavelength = 386.70 nm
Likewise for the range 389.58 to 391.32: 390.95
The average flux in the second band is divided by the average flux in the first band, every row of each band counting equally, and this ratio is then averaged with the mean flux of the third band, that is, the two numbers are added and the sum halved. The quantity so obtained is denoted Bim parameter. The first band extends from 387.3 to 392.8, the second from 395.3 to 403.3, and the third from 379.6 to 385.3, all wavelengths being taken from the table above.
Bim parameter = 115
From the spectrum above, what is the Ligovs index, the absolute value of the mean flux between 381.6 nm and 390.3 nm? 246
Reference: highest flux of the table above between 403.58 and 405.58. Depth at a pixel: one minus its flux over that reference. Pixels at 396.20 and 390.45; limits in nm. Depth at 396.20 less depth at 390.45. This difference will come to 0.13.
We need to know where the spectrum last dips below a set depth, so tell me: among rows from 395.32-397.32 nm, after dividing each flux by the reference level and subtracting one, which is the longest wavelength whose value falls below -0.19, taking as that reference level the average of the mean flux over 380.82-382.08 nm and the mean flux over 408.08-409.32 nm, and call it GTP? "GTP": 397.20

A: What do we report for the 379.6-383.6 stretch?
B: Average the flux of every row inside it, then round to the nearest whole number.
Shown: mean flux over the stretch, 228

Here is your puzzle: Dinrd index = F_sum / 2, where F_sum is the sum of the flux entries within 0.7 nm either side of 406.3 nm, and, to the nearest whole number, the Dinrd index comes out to 1073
